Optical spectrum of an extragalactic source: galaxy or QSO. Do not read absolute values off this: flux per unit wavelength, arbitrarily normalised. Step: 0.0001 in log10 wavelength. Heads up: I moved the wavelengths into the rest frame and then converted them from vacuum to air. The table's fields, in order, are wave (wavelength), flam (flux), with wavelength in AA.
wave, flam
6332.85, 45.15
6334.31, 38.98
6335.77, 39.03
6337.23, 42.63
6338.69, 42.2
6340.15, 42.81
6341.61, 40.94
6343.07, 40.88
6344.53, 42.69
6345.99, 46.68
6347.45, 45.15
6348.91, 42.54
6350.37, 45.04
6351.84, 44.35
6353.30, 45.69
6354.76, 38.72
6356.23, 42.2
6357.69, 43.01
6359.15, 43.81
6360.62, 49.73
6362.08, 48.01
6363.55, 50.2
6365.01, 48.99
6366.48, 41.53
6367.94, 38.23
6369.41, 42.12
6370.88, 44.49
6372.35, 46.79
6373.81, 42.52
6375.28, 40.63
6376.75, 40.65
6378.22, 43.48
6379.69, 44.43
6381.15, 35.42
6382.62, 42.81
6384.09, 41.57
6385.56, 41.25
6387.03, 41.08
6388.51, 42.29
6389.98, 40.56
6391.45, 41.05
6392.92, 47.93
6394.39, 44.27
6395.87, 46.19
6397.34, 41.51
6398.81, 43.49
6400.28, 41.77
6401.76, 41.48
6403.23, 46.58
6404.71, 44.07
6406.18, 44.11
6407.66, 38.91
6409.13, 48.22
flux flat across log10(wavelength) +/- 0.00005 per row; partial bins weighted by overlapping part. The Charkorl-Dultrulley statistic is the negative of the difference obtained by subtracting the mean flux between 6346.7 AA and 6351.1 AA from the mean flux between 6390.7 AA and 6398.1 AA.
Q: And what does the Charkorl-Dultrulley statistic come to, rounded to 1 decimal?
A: 0.1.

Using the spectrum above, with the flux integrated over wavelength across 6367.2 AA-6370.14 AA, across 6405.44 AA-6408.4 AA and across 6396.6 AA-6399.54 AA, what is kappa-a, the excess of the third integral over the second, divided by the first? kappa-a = 0.02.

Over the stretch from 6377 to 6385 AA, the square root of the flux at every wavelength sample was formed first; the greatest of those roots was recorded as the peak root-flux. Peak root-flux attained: 6.67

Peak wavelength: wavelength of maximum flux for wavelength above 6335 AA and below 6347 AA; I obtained 6345.99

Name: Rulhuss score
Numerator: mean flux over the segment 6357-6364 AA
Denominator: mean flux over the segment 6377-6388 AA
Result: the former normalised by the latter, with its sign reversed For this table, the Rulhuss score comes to -1.13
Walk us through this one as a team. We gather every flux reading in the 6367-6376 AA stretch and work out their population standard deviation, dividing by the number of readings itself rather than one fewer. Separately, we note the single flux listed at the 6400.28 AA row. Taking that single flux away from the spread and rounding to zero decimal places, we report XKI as -39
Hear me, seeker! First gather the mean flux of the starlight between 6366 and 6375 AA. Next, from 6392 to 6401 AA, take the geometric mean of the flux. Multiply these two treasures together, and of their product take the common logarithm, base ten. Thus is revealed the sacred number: 3.27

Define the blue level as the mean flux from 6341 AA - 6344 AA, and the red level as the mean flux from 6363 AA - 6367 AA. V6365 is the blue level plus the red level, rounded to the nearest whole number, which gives 88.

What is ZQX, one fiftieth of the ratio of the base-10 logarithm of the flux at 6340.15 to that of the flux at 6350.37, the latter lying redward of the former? 0.0197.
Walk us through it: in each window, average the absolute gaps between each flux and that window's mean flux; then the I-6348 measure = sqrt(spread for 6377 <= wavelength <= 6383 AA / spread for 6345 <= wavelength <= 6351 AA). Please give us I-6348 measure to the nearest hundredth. 1.63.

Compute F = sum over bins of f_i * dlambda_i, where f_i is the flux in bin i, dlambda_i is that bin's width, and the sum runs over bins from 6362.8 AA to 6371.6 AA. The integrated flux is 389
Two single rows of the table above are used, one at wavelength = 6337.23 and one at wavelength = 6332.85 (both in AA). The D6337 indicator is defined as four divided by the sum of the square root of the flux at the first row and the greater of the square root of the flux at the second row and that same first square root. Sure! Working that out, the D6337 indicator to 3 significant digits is 0.302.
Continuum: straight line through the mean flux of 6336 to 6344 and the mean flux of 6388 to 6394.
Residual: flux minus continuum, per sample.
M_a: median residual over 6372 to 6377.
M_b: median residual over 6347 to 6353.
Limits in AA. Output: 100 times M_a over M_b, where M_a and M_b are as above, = -41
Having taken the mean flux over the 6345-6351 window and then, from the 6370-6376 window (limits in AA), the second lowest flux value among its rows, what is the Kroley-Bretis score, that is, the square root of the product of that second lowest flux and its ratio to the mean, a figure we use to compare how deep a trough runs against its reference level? 6.35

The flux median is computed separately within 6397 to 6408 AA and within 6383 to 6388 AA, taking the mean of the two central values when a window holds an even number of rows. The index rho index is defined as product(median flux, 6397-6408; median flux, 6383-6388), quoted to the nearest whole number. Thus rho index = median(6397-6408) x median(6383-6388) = 1758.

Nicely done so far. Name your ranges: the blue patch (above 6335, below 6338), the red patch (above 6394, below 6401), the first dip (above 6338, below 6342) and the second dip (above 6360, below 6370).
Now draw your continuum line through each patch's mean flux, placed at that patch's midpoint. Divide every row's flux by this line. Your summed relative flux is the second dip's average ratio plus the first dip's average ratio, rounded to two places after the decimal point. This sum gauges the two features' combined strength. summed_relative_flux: 2.11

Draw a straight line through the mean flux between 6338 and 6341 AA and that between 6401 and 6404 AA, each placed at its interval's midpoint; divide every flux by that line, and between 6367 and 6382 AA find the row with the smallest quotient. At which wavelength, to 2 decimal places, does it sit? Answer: 6381.15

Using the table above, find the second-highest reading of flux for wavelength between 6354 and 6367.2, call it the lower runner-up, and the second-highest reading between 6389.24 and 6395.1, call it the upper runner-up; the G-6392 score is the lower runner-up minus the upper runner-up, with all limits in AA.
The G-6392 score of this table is 5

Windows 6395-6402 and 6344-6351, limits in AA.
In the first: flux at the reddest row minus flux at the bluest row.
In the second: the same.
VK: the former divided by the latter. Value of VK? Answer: -2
